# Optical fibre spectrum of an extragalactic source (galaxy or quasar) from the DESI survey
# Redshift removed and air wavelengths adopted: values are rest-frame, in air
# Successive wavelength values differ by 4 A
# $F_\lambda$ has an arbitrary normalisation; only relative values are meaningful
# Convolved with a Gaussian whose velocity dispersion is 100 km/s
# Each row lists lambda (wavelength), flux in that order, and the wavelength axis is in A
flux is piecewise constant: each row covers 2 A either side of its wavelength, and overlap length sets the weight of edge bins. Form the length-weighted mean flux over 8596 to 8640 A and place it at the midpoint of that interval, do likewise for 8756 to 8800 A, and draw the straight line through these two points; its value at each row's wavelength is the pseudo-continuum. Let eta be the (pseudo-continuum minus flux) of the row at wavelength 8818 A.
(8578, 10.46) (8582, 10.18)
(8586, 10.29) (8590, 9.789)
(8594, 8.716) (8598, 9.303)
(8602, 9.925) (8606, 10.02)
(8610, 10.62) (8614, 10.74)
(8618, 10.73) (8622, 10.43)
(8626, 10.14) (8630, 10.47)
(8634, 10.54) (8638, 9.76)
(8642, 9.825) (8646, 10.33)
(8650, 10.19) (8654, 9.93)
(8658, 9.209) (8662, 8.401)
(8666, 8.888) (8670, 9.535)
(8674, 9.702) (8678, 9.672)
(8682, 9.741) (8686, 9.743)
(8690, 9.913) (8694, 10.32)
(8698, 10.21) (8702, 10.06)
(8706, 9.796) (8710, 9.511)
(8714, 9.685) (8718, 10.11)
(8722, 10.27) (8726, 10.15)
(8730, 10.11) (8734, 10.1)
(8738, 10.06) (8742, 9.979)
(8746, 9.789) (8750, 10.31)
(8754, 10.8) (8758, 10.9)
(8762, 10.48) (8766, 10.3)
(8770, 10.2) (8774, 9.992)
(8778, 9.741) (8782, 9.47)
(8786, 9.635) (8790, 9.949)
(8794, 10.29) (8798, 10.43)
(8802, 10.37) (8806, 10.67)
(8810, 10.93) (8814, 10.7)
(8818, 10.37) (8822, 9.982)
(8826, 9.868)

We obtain -0.3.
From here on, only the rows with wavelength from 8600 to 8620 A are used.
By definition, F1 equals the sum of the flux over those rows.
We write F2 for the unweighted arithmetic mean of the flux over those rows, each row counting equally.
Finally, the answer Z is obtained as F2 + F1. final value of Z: 62.4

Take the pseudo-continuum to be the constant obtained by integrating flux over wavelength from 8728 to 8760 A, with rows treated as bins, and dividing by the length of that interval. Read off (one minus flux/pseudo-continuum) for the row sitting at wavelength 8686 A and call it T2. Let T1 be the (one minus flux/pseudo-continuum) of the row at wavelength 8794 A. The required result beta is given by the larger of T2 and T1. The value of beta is 0.050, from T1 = 0.00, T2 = 0.050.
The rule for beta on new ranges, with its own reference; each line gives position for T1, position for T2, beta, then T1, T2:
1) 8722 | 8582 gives 0.007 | 0.00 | 0.007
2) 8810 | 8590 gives 0.046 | -0.07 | 0.046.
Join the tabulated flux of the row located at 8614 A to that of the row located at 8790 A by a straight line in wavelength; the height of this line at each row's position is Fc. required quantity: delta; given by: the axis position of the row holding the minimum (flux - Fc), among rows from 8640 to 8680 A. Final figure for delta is 8662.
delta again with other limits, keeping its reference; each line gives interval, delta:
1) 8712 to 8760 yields 8714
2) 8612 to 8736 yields 8662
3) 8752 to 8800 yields 8782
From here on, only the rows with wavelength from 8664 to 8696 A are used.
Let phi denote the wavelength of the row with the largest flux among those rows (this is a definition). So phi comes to 8694 A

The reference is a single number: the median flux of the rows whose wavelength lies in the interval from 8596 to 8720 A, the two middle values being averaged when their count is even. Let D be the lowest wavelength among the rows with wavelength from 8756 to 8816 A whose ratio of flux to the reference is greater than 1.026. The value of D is 8758 A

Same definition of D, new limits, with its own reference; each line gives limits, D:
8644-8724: 8646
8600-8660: 8610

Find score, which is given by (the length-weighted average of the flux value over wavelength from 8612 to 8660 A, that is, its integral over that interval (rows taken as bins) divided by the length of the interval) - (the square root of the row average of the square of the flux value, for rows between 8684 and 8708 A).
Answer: 0.2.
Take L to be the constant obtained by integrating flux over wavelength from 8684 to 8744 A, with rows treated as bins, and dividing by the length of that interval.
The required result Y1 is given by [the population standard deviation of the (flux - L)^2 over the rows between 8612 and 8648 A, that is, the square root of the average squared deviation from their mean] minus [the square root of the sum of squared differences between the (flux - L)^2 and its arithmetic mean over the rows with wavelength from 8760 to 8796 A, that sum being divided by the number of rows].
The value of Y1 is 0.10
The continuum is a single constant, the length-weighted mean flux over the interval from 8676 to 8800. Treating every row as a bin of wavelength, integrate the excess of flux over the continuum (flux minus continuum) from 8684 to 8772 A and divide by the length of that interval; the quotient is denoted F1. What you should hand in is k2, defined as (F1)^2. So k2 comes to 0.005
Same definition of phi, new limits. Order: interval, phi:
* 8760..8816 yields 8810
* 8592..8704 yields 8614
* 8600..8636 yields 8614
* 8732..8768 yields 8758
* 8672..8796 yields 8758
